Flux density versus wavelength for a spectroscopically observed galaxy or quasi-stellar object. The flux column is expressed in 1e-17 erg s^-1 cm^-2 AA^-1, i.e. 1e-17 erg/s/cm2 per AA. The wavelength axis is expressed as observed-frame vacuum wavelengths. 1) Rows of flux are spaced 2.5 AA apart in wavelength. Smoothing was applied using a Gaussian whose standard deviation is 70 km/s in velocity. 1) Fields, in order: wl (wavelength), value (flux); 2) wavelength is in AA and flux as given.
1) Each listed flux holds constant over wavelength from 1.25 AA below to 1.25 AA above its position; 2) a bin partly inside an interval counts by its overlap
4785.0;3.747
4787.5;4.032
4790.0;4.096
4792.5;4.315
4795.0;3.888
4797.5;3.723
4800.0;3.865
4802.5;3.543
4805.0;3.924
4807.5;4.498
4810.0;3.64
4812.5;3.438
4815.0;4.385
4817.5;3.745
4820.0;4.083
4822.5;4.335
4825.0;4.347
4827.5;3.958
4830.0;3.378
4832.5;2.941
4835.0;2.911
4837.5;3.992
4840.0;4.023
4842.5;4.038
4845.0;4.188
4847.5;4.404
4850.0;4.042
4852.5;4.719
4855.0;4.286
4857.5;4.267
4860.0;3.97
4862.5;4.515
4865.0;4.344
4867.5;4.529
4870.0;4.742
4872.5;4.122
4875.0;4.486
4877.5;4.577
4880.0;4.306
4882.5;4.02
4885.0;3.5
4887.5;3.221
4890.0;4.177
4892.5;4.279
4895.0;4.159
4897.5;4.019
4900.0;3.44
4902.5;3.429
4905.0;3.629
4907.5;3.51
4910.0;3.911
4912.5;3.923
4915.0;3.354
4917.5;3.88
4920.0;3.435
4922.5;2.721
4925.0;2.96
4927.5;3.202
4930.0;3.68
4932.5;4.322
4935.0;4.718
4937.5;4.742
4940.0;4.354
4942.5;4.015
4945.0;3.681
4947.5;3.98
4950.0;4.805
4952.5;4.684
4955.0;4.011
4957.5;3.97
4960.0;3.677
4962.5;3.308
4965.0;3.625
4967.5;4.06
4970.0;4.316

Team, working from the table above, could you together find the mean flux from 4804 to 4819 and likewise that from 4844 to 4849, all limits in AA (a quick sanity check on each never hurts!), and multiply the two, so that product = 16.9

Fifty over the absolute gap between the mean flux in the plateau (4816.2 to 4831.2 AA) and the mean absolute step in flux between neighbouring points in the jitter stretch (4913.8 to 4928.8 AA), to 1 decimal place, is 14.1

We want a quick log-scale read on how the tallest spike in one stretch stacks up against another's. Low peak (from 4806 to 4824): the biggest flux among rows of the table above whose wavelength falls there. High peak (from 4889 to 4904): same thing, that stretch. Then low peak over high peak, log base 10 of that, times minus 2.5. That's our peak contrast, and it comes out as -0.054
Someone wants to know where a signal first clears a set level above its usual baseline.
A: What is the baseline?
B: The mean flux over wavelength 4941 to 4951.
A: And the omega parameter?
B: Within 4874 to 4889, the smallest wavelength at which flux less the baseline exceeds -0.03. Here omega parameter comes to 4875.0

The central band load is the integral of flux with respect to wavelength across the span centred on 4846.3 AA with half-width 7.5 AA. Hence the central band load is 64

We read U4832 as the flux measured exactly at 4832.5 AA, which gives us 2.941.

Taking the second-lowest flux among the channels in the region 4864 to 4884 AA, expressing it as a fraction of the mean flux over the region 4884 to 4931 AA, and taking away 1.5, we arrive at -0.36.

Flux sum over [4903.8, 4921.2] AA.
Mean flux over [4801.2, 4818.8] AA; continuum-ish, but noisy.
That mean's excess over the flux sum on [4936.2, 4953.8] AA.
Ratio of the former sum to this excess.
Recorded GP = -0.97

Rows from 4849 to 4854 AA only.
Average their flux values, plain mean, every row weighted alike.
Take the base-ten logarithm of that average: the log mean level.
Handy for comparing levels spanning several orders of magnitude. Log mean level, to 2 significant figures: 0.64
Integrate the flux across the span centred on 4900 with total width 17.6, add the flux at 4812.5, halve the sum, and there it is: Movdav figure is 35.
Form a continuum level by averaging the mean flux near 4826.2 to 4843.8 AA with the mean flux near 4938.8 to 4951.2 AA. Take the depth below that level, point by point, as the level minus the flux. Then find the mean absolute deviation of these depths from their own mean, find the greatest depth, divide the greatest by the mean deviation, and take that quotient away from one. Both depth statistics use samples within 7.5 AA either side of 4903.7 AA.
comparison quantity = -1.2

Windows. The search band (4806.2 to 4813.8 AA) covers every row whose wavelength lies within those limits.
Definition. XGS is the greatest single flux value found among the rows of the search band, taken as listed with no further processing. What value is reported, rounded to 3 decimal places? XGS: 4.498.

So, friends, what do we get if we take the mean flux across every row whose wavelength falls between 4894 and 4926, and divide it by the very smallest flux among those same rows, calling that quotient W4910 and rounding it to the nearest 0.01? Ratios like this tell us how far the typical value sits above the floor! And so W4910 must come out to 1.31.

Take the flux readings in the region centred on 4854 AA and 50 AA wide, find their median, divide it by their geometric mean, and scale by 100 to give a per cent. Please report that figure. 103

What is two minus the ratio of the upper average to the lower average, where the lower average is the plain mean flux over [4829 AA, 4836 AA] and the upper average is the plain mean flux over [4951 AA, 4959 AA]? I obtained 0.63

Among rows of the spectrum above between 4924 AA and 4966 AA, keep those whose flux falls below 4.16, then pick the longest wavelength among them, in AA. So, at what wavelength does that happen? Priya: 4965.0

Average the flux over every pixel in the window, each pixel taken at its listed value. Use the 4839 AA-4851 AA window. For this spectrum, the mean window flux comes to 4.1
